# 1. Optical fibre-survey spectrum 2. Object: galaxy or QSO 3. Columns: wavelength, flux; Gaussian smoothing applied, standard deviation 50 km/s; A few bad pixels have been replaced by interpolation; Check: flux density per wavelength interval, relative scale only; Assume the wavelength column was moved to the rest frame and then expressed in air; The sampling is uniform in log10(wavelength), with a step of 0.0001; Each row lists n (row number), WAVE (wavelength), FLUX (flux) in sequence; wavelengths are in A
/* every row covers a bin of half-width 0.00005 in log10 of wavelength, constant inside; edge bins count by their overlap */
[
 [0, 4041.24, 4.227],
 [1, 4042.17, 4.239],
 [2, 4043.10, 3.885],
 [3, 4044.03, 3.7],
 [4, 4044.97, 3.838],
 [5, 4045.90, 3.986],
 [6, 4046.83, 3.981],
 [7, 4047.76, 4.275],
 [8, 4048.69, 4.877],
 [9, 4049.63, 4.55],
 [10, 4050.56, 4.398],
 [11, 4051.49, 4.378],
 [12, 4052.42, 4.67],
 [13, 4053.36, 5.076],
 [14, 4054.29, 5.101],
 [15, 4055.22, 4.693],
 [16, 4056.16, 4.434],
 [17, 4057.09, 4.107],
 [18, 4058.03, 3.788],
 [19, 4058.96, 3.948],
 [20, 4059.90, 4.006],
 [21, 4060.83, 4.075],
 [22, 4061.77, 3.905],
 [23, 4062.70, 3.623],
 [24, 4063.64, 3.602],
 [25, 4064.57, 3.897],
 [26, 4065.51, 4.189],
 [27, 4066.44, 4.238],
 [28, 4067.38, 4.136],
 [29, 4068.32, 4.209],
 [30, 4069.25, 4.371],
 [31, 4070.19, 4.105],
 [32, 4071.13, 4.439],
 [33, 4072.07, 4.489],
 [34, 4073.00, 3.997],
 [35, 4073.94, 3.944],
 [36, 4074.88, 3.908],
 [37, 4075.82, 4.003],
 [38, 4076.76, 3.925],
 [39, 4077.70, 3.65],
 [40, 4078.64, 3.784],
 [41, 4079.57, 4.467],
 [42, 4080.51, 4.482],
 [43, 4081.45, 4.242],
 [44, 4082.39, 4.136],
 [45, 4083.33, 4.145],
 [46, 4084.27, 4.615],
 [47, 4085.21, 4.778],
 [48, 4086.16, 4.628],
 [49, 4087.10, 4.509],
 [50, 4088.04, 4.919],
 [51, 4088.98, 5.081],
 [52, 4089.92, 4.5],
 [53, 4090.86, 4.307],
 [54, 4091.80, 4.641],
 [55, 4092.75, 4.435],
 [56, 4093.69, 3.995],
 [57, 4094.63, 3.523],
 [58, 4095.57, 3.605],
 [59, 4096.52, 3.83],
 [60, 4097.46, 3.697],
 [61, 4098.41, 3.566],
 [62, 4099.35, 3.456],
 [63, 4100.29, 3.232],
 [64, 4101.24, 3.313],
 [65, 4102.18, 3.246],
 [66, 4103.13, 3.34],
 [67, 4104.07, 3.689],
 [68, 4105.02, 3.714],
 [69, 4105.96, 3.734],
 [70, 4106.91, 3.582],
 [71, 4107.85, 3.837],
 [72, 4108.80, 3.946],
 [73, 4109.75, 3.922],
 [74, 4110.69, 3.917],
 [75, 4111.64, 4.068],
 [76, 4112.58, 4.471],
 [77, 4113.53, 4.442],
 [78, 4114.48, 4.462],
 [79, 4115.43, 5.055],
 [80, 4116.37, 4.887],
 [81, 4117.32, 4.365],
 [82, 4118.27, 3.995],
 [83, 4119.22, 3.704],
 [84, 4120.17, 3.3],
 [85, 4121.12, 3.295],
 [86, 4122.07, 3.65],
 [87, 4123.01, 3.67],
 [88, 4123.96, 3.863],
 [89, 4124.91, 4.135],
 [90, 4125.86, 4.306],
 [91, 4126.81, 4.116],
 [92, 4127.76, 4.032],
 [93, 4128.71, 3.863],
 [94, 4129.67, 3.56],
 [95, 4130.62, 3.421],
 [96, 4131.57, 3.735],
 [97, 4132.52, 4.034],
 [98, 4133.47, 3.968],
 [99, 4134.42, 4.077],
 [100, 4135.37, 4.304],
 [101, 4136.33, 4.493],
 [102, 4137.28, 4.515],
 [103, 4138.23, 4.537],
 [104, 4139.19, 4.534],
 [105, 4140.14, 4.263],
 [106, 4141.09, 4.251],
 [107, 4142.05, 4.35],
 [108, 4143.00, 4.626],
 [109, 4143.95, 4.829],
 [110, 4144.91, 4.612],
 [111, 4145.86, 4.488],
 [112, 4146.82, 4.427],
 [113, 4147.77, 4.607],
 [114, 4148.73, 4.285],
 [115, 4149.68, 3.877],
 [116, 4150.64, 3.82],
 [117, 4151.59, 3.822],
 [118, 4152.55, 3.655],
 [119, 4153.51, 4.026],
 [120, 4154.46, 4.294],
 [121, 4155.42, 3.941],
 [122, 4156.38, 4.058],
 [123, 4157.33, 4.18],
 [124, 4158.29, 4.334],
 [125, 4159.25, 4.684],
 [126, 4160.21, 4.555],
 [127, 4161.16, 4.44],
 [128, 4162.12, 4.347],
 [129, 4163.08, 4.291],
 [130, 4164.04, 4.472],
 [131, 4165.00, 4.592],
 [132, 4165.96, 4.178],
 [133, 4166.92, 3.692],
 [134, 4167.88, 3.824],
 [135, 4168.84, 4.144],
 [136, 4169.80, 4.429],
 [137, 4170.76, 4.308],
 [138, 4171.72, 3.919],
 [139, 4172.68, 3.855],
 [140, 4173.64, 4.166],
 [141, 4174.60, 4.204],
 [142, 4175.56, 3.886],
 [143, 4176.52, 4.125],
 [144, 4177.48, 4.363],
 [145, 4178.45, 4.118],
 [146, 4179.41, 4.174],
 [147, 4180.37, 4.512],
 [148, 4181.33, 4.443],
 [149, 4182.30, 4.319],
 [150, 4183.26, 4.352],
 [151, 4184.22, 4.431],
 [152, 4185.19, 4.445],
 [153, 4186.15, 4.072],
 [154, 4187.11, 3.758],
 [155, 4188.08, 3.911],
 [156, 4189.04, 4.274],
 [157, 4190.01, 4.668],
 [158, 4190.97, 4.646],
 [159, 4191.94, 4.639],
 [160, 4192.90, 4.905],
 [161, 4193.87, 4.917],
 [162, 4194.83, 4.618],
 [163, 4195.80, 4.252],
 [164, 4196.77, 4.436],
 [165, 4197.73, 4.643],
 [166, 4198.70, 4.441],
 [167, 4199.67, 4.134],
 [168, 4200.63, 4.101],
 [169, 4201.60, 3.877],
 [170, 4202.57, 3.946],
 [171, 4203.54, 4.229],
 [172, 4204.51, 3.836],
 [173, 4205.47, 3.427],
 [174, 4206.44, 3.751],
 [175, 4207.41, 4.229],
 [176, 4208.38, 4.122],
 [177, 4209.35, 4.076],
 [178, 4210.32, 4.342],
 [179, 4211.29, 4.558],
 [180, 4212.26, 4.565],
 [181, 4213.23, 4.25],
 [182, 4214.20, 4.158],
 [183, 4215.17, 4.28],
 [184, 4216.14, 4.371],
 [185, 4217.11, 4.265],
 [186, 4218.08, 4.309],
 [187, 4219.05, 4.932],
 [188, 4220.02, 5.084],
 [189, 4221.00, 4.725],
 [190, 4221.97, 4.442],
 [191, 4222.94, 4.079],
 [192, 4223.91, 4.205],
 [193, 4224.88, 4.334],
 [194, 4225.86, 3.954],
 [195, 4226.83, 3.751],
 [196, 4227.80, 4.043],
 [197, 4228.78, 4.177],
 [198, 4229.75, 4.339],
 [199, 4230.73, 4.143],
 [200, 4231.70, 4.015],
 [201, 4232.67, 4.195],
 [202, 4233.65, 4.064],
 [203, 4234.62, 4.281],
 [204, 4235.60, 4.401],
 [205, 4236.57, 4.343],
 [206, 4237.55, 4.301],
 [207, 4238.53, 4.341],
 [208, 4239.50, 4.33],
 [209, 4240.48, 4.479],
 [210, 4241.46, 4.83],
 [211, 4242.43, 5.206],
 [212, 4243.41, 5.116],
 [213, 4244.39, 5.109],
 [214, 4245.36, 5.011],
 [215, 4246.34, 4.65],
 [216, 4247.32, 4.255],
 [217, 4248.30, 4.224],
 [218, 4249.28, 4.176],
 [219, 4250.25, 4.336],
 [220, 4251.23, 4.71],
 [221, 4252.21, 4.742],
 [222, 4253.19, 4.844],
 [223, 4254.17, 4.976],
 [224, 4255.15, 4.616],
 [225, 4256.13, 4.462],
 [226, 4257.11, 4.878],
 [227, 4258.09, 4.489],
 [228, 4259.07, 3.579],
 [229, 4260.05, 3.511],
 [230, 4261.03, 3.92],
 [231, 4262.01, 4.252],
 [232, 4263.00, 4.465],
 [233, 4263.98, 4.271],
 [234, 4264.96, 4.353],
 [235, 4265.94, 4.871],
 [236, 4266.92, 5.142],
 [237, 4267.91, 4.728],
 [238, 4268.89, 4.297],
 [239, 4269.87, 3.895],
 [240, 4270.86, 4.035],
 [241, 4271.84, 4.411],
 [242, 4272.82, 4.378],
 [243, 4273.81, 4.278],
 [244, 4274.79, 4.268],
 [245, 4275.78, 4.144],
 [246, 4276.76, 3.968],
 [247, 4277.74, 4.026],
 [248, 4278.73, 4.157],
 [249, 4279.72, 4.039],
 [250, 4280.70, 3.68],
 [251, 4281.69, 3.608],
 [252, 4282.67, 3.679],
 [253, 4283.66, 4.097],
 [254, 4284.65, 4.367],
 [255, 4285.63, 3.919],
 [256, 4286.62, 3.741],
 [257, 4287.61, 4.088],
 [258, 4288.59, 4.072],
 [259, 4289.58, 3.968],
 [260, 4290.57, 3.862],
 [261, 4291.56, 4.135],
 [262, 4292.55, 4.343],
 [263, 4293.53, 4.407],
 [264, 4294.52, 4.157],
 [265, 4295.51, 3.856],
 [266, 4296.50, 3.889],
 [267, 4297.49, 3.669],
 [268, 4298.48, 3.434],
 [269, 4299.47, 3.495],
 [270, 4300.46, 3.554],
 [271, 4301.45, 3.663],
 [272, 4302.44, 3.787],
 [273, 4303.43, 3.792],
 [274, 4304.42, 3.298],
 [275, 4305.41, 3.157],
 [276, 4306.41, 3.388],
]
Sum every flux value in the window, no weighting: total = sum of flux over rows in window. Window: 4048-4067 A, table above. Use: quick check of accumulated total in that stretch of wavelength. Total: 86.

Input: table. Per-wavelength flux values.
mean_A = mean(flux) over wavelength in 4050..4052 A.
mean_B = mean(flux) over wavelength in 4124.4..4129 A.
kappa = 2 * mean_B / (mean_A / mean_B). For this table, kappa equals 7.6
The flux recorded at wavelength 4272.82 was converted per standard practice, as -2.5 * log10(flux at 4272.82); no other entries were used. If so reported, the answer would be -1.60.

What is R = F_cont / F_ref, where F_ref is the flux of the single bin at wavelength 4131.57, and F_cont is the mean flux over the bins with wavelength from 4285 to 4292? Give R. 1.06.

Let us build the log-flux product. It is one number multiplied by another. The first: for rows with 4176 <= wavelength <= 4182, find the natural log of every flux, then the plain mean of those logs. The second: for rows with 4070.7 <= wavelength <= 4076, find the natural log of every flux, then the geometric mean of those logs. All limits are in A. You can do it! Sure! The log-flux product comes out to 2.06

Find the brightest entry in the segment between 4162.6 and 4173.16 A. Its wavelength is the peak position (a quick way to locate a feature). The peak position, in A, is 4165.00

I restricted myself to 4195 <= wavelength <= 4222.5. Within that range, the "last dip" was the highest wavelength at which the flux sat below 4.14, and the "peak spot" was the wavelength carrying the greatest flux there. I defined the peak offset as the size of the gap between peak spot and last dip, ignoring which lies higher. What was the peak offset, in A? 10.7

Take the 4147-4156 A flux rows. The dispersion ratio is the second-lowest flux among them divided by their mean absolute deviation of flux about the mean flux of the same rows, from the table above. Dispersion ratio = 16.0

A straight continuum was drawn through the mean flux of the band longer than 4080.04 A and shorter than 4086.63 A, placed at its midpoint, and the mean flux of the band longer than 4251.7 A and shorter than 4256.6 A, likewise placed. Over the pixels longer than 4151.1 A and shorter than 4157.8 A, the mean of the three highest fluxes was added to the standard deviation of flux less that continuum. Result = 4.4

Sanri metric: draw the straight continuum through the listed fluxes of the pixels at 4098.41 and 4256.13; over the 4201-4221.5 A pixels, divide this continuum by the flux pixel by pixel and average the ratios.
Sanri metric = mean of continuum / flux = 0.996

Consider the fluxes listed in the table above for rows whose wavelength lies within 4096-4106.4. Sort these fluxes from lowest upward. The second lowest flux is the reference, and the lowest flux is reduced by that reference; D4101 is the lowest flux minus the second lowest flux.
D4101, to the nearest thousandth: -0.014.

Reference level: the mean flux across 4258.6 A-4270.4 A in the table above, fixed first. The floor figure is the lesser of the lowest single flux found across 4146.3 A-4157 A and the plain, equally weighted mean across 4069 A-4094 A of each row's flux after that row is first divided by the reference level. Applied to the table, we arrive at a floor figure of 1.01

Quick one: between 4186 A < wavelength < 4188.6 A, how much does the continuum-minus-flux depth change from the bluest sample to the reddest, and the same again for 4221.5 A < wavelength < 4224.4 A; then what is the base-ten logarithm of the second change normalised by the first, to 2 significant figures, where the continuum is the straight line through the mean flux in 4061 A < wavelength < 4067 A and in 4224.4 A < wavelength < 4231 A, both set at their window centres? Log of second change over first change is 0.17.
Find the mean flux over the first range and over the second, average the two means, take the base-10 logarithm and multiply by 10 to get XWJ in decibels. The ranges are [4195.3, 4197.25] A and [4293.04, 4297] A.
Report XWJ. 6.24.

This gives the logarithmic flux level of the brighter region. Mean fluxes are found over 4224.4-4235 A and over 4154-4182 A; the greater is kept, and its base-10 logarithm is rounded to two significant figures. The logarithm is 0.63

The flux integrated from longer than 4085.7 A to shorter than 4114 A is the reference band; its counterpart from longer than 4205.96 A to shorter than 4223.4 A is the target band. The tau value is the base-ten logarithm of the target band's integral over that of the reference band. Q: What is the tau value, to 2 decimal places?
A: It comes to -0.17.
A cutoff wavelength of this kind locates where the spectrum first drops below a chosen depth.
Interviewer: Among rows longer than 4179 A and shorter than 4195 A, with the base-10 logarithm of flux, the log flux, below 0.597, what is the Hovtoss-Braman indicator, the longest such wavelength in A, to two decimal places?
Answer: 4188.08 A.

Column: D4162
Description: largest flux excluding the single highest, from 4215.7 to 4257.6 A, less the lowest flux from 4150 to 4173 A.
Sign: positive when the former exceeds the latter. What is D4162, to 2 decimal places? 1.46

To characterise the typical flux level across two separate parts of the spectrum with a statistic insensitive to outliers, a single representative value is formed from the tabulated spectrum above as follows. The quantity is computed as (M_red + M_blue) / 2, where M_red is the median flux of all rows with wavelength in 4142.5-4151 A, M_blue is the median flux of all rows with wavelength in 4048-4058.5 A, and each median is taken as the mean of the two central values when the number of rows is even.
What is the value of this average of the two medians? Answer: 4.52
